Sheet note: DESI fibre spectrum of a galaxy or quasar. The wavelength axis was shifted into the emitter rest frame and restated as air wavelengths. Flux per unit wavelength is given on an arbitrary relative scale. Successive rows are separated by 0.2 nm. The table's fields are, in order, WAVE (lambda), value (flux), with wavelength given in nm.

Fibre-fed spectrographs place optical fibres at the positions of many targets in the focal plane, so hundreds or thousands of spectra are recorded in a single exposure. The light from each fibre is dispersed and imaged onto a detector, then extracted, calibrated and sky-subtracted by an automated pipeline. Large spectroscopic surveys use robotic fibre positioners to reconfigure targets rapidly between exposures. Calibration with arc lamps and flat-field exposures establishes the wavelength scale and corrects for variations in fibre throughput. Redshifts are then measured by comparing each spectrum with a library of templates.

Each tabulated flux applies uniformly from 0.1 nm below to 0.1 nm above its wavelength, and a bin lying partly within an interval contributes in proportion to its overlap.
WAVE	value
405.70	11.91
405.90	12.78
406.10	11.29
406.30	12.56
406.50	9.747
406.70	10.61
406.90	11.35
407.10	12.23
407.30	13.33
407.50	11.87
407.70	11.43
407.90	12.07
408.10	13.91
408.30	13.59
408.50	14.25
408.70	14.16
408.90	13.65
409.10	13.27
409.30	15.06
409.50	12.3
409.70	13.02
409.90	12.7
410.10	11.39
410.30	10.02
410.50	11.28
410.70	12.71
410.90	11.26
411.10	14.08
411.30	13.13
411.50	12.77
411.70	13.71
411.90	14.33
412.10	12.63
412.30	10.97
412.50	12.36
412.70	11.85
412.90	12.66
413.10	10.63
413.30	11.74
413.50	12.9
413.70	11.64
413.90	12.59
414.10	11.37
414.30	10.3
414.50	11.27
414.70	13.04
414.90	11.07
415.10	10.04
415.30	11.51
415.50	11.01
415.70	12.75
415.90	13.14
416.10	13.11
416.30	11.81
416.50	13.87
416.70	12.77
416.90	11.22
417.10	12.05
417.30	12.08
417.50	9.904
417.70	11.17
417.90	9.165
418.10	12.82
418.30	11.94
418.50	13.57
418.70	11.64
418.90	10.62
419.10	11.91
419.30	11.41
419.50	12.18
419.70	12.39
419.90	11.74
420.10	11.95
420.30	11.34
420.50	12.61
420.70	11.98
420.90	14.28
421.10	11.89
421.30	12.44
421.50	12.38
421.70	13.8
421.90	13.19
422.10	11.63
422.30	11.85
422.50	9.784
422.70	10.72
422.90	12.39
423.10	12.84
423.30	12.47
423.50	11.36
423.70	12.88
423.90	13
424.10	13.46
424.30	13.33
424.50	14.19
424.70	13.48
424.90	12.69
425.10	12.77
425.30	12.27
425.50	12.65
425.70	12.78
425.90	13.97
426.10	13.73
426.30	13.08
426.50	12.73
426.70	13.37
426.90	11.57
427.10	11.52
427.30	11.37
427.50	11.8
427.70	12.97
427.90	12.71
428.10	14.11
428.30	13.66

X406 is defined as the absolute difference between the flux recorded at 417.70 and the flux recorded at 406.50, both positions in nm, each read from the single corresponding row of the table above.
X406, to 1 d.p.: 1.4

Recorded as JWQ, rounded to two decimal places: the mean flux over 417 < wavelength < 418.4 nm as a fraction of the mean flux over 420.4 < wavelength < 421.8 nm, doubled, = 1.77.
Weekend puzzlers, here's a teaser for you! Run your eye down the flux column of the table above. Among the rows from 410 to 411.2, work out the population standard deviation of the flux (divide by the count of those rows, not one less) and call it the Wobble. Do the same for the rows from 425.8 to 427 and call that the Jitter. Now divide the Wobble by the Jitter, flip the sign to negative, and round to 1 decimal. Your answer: -1.6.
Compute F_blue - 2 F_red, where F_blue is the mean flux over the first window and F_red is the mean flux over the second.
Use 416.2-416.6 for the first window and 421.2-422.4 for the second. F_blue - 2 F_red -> -12.3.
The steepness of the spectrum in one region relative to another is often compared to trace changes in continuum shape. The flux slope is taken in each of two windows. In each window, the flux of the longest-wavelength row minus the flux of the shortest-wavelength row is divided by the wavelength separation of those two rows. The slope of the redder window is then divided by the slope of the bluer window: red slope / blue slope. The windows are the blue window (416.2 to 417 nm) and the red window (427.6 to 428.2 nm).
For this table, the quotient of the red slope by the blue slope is -2.9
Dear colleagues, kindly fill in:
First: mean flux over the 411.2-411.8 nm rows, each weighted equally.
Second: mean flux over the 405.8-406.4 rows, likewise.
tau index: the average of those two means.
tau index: 12.7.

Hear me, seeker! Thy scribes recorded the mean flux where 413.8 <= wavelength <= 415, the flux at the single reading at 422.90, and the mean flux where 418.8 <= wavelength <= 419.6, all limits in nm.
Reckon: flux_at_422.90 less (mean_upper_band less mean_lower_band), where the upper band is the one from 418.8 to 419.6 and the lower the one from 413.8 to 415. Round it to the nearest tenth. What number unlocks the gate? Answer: 12.5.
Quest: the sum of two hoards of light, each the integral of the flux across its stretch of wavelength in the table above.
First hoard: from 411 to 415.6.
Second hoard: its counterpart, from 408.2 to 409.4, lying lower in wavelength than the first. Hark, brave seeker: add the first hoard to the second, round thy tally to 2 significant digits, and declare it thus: 72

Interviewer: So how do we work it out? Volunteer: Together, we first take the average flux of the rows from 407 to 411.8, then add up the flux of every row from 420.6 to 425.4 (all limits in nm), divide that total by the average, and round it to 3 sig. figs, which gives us 23.5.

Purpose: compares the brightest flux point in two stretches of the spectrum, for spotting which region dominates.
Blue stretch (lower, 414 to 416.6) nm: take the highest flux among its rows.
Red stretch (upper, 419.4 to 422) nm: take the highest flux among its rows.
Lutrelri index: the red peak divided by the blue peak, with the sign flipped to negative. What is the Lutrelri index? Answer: -1.03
